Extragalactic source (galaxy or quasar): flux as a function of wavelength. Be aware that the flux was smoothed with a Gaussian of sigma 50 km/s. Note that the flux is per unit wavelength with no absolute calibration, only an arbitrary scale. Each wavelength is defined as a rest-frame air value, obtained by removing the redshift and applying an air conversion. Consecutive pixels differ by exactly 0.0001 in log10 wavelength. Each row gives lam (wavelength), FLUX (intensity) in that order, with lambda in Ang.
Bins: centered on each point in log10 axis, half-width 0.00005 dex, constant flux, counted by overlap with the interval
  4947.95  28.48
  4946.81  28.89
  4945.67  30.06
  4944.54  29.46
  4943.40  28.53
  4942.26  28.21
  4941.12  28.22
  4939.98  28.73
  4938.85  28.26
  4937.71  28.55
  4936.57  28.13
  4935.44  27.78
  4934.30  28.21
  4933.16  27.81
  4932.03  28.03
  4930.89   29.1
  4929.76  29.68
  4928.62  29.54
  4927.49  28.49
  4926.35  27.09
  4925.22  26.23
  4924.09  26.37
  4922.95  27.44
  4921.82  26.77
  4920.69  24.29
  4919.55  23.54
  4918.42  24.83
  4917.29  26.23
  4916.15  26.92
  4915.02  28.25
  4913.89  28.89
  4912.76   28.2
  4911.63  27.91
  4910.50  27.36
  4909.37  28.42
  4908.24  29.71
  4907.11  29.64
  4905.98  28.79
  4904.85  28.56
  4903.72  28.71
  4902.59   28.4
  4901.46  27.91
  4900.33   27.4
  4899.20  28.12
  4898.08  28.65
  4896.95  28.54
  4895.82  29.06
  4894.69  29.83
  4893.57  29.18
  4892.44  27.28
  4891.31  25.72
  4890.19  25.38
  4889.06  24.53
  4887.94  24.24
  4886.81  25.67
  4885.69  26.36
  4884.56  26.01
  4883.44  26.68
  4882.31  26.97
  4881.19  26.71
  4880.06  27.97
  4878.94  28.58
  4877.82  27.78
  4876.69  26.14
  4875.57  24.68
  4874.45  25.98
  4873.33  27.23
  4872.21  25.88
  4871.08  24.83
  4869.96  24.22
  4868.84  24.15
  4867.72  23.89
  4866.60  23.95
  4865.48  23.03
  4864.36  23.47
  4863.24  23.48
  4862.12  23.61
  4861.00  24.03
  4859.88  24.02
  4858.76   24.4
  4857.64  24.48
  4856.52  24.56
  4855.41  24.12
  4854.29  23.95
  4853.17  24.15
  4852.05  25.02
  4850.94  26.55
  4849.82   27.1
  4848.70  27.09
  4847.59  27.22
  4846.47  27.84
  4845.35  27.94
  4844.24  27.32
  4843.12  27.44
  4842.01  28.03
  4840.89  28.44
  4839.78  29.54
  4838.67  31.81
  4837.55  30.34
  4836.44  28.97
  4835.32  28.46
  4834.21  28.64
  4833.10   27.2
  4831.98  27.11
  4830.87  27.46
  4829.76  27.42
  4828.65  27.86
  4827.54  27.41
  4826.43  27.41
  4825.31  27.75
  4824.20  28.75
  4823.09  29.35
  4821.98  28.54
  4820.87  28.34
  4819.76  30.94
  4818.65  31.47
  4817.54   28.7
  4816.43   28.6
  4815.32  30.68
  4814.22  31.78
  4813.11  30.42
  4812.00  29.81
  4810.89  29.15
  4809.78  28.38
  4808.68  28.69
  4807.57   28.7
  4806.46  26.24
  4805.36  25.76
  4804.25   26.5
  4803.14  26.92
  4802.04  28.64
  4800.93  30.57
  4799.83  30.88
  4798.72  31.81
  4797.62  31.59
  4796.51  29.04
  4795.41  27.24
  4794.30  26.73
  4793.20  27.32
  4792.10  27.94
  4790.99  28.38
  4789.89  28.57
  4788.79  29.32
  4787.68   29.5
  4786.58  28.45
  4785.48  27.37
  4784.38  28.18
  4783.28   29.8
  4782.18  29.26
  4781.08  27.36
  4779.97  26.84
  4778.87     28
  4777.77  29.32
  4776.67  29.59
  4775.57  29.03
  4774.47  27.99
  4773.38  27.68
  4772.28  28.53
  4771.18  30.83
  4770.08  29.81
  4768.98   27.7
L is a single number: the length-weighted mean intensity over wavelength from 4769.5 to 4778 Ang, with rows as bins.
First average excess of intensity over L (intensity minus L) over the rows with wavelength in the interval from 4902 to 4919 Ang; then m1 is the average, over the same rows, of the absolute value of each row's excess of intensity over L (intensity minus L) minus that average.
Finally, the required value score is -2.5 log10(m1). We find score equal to 0.07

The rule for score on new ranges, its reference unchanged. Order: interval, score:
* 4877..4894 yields -0.11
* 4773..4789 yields 0.20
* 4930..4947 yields 0.80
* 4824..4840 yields -0.02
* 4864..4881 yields -0.45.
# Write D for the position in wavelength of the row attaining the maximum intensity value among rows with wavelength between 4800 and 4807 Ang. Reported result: 4800.93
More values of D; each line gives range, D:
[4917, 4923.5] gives 4922.95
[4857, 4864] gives 4857.64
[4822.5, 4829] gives 4823.09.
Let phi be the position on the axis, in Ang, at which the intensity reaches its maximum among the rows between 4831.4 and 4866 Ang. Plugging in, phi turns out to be 4838.67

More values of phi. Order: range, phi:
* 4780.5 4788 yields 4783.28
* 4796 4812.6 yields 4798.72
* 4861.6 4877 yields 4873.33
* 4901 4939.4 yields 4908.24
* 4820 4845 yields 4838.67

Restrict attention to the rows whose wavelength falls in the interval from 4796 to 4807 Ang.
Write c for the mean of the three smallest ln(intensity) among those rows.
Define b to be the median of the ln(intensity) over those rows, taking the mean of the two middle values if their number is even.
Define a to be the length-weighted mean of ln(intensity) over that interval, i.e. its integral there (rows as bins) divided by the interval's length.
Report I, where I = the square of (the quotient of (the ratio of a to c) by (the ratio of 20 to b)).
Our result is 0.0299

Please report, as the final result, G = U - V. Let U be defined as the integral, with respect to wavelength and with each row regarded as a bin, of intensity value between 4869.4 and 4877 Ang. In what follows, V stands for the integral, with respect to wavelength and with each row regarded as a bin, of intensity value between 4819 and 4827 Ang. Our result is -36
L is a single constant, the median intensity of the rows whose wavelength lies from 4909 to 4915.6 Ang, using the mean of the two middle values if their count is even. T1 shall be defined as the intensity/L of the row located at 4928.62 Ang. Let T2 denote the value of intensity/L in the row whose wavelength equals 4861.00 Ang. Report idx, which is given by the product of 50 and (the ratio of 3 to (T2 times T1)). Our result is 168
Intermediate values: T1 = 1.05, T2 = 0.85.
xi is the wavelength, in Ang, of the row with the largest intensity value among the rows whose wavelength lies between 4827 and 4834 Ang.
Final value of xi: 4828.65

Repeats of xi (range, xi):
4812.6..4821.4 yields 4814.22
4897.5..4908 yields 4907.11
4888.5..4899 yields 4894.69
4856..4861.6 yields 4856.52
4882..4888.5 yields 4882.31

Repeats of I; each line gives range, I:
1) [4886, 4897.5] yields 0.0283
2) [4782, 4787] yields 0.0284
